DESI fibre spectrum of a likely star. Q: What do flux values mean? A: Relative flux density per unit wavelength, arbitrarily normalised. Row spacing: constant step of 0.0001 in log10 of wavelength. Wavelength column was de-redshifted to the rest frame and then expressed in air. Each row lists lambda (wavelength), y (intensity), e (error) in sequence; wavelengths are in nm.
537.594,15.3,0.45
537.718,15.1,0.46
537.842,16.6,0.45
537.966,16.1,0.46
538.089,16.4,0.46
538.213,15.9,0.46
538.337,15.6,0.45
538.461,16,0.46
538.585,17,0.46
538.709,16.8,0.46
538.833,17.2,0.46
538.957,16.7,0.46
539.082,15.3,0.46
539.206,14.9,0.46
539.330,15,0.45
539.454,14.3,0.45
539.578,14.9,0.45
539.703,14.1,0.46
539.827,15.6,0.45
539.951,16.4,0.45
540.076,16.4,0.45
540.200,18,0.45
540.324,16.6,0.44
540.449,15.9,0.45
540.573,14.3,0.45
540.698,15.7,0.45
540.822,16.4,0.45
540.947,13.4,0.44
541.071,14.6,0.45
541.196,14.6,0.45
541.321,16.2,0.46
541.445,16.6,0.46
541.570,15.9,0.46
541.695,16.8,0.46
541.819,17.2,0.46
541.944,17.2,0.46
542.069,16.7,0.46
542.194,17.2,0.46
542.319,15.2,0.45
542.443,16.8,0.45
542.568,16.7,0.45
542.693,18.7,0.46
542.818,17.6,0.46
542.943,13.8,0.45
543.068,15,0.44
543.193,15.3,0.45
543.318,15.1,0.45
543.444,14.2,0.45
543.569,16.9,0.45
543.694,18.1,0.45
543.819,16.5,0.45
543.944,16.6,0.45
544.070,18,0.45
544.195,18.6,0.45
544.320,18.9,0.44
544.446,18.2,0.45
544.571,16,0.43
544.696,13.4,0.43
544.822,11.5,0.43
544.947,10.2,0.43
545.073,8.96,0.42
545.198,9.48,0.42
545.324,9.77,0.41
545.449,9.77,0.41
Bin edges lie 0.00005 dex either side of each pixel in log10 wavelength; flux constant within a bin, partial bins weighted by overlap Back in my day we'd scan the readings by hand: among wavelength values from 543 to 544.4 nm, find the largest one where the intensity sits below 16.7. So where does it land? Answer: 543.944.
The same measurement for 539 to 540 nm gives 539.951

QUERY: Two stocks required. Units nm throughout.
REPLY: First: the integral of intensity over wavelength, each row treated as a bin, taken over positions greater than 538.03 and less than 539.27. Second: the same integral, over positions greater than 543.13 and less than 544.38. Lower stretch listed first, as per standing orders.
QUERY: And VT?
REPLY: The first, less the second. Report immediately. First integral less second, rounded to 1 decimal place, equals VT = -1.0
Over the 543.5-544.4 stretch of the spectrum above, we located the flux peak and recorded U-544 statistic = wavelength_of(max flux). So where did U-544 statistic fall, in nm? 544.320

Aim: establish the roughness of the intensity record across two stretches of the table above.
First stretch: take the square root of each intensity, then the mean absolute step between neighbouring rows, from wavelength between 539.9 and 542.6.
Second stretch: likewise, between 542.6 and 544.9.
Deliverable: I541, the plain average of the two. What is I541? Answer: 0.145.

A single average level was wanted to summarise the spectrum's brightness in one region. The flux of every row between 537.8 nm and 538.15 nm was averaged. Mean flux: 16.4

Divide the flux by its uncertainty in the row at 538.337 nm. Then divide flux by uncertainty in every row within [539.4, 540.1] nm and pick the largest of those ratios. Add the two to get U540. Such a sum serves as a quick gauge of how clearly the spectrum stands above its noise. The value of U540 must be 71.1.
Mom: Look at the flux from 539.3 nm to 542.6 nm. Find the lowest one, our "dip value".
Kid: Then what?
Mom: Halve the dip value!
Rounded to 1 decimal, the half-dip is 6.7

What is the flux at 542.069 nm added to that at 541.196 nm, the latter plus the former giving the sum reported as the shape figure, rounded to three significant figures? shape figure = 31.3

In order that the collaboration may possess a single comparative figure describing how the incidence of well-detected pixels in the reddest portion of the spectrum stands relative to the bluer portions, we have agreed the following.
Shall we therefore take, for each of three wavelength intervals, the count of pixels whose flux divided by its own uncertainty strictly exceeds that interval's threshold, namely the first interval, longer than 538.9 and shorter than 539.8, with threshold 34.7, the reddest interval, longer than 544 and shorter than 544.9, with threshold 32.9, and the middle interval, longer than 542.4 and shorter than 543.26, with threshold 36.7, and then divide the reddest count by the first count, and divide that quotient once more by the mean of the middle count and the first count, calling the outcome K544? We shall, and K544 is 2.0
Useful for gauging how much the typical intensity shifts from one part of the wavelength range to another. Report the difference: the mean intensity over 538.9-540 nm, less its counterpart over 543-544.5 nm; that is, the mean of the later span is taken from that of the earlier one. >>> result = -1.54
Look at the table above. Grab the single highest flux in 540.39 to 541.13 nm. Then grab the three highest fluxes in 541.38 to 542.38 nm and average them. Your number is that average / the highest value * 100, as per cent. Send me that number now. 105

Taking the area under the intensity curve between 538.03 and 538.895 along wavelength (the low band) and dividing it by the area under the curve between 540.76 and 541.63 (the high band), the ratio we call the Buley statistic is 1.06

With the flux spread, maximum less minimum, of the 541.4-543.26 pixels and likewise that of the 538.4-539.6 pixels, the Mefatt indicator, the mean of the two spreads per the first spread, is 0.80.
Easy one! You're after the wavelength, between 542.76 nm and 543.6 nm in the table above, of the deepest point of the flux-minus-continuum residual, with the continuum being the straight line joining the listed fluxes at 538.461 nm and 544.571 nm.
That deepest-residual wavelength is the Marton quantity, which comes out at 542.943 nm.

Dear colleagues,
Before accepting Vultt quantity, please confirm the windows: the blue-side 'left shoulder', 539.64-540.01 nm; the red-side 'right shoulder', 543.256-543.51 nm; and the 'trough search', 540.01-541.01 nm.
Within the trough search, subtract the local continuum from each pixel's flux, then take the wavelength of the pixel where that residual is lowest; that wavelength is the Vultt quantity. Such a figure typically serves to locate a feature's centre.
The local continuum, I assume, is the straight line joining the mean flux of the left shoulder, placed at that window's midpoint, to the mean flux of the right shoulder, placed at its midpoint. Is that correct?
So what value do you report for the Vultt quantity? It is 540.947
